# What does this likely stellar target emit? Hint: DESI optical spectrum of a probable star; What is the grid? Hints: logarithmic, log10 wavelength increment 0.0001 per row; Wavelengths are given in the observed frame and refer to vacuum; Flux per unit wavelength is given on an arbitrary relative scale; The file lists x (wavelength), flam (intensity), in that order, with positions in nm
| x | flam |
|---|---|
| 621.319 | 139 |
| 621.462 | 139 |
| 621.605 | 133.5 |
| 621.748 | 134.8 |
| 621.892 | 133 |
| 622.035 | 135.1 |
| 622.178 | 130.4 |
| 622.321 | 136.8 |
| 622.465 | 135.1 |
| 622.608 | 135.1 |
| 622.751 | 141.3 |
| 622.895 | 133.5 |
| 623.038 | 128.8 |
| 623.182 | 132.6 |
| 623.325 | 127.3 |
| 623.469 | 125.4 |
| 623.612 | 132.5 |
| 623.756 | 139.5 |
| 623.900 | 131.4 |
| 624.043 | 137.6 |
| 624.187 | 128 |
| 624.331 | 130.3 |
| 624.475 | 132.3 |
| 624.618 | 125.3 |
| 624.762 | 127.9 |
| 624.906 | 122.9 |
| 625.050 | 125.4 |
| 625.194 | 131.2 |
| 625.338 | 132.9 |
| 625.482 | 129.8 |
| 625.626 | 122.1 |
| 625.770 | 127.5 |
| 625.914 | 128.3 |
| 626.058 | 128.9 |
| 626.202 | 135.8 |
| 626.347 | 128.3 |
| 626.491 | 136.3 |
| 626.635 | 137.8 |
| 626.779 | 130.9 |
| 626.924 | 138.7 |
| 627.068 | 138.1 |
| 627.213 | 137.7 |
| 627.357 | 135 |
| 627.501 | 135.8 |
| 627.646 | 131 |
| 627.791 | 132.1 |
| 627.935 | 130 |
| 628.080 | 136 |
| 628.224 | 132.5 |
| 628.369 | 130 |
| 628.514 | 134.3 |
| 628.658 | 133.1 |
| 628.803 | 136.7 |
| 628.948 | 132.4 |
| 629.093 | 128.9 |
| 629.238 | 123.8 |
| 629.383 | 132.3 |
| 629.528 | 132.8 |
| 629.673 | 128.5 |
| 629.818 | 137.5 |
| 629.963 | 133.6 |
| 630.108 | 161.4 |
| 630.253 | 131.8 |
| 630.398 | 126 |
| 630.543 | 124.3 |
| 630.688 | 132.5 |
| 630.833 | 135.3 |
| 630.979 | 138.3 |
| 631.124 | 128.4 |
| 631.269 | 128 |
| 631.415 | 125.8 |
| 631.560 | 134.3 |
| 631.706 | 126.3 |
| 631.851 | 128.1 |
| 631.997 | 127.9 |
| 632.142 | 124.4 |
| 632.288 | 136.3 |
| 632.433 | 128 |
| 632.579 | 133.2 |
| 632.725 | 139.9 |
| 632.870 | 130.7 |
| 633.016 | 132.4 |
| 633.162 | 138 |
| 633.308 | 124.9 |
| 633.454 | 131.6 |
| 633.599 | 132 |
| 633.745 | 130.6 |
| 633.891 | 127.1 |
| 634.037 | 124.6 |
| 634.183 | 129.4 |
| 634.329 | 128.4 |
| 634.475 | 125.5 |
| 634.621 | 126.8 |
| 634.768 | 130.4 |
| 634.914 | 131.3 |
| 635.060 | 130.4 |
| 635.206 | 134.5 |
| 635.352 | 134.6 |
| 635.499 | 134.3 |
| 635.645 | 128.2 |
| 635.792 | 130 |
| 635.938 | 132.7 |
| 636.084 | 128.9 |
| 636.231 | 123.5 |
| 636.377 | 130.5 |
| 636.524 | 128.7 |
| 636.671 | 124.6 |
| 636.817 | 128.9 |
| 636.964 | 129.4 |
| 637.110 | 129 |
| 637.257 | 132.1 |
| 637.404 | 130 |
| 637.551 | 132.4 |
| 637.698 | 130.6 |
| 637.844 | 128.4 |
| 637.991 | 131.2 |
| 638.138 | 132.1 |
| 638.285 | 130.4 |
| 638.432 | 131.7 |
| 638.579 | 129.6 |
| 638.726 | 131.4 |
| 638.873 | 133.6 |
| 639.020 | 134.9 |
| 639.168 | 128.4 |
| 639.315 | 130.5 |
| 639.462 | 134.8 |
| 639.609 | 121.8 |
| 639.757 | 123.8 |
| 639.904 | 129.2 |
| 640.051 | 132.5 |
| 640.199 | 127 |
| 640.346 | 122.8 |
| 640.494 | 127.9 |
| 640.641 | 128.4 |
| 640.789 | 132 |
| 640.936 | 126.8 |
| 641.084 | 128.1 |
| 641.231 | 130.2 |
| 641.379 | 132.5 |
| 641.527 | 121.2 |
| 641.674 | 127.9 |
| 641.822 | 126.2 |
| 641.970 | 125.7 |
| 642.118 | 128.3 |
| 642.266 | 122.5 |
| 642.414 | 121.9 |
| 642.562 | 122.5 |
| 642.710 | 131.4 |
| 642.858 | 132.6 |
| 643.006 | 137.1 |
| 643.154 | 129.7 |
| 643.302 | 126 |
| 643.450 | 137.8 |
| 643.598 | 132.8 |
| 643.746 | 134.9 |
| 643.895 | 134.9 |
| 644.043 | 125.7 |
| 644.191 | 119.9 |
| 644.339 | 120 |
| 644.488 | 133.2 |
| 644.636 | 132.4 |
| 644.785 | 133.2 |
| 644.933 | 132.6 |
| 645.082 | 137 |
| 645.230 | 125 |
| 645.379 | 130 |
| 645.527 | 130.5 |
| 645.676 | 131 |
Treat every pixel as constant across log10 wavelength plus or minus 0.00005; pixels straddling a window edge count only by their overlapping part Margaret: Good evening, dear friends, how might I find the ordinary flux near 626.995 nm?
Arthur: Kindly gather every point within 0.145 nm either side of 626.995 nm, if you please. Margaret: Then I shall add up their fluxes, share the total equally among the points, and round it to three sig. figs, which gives 138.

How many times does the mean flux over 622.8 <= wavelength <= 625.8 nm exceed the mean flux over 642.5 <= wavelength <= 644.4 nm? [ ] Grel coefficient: 1.00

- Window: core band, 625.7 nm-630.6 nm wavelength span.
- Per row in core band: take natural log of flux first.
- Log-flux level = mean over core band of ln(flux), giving 4.89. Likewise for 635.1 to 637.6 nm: 4.87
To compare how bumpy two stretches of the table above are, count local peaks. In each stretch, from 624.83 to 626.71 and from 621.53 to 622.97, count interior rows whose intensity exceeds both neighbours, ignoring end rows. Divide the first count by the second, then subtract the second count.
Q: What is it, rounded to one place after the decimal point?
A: -3.5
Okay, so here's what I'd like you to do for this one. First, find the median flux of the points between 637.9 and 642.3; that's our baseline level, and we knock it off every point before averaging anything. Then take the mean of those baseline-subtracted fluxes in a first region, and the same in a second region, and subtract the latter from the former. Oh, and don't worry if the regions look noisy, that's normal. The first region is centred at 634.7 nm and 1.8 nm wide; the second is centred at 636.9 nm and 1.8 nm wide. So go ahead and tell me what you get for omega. 0.7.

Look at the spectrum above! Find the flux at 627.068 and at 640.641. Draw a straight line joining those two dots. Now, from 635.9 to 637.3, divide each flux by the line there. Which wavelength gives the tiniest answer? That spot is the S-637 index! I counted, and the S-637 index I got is 636.231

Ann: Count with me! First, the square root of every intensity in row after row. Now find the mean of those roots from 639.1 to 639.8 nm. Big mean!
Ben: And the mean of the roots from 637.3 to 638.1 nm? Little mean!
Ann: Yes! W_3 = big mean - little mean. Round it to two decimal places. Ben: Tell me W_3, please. -0.12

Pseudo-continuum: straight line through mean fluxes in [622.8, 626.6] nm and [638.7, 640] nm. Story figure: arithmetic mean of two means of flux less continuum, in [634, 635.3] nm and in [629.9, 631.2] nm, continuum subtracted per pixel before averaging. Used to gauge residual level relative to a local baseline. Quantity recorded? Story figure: 1.9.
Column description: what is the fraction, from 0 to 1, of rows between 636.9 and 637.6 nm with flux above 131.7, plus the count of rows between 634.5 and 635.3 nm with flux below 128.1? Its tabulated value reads 1.4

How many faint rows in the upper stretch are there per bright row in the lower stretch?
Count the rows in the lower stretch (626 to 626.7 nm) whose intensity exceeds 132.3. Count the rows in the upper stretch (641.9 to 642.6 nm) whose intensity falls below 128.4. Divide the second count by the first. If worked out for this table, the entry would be 1.67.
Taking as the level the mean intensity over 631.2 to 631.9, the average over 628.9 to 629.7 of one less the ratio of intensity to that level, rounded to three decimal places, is -0.010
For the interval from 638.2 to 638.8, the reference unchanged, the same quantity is -0.018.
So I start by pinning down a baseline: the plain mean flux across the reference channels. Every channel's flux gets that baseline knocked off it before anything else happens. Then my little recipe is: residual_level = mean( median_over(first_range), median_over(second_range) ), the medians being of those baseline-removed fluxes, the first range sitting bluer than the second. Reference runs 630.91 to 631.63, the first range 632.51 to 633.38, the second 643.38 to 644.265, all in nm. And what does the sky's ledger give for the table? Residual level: 2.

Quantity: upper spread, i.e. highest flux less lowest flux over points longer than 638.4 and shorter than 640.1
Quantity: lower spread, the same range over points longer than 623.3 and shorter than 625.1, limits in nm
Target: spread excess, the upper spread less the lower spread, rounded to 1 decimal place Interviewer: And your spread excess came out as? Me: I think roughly -3.5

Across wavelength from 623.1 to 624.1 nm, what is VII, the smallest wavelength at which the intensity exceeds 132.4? 623.182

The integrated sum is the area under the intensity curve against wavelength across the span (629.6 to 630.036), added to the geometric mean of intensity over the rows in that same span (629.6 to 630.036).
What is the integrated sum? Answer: 191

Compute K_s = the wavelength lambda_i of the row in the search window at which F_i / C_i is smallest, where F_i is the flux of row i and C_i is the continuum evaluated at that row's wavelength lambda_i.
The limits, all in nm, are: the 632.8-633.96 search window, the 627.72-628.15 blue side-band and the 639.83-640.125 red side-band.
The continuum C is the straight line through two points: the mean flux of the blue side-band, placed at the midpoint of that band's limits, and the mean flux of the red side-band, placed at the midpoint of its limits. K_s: 633.308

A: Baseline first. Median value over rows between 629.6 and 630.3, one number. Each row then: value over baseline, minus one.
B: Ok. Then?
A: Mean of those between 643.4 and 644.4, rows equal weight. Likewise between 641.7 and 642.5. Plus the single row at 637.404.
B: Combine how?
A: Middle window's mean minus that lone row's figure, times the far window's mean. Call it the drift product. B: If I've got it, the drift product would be 0.0012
